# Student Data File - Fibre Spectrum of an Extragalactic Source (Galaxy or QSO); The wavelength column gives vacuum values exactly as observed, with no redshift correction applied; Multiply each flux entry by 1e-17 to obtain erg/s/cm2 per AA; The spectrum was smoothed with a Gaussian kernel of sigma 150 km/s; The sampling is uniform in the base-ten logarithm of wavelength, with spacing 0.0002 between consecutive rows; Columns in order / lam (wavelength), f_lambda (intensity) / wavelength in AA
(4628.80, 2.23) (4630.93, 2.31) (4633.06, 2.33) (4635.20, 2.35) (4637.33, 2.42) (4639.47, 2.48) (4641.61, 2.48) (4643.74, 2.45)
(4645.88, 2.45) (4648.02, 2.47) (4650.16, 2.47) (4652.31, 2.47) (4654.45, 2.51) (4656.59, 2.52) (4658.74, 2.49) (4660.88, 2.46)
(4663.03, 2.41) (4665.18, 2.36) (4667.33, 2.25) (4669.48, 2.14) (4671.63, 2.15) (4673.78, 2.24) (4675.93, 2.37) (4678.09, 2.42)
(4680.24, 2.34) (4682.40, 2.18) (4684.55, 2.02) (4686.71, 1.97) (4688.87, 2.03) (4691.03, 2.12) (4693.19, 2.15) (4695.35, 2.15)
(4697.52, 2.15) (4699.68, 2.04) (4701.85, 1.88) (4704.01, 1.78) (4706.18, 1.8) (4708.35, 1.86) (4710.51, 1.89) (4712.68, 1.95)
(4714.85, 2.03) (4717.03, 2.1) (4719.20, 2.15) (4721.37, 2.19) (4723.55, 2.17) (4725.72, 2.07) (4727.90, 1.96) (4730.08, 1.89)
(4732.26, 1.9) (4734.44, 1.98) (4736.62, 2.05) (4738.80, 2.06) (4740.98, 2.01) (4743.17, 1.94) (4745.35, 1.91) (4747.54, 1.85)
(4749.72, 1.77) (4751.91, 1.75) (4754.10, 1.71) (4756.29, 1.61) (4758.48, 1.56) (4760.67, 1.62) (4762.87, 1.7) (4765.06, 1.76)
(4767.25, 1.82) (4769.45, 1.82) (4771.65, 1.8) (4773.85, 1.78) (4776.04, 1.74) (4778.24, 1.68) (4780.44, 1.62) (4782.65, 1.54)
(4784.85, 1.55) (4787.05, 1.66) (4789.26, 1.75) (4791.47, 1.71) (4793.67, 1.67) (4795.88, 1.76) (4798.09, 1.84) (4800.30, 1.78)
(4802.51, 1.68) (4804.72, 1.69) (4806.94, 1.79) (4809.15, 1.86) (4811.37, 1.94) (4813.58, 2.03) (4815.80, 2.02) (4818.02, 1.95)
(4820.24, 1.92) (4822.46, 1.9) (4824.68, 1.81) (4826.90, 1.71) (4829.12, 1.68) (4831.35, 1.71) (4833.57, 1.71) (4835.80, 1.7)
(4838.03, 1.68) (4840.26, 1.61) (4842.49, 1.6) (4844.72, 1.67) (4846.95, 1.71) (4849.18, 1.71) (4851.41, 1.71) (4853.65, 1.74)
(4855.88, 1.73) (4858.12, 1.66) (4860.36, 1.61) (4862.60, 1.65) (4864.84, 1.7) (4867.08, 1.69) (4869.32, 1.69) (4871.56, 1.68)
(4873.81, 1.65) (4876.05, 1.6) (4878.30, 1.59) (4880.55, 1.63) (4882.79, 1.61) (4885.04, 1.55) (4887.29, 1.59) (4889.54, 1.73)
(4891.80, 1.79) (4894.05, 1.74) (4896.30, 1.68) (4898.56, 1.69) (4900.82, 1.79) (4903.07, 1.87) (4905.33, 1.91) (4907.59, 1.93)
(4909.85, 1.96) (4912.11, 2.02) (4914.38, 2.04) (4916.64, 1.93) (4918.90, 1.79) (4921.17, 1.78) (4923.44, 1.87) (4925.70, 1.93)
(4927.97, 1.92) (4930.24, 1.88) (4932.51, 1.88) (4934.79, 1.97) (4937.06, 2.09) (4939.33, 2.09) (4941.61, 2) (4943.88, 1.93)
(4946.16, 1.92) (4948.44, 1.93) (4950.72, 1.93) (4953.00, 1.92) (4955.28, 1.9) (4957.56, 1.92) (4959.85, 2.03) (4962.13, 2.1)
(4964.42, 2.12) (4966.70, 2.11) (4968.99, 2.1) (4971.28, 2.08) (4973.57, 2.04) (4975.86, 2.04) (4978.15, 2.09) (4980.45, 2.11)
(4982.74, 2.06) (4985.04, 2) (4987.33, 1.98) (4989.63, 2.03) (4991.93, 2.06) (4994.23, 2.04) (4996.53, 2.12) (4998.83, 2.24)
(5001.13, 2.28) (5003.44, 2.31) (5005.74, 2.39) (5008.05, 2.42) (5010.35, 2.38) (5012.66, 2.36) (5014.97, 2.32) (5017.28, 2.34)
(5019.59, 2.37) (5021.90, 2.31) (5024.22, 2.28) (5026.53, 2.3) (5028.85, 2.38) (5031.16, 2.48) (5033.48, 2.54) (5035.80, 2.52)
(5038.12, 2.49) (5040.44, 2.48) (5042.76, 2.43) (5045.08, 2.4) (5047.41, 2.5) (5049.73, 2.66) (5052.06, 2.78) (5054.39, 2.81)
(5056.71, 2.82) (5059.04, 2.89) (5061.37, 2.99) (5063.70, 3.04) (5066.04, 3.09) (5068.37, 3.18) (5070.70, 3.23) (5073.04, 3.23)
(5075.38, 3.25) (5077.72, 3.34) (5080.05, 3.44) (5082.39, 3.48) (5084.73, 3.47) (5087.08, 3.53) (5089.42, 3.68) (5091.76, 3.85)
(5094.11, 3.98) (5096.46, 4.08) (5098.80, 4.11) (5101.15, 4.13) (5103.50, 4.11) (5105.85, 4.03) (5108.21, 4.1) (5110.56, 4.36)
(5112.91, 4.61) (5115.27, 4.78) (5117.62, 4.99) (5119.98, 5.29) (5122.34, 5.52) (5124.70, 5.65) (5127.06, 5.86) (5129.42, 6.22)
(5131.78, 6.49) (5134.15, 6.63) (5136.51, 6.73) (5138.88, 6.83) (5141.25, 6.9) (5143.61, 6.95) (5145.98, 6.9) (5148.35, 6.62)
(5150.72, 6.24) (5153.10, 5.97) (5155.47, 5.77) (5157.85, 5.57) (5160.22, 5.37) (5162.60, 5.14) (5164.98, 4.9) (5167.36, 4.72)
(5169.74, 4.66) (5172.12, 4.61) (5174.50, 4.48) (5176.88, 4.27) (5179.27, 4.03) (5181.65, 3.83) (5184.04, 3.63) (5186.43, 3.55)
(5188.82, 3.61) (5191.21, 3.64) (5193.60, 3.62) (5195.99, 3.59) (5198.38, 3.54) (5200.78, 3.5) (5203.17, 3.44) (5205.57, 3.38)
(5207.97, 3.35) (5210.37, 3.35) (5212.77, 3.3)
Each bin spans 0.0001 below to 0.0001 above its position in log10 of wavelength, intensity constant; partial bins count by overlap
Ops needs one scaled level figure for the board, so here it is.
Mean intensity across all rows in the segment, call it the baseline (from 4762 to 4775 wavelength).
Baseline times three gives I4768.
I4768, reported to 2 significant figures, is 5.3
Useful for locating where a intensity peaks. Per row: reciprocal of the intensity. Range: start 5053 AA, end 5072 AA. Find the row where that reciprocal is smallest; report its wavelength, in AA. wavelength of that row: 5070.70 AA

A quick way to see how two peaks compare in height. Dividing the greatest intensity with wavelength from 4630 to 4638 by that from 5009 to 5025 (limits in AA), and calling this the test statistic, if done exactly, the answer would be 1.0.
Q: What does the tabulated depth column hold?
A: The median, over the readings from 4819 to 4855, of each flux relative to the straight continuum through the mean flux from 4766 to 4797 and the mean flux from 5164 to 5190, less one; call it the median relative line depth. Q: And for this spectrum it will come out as -0.18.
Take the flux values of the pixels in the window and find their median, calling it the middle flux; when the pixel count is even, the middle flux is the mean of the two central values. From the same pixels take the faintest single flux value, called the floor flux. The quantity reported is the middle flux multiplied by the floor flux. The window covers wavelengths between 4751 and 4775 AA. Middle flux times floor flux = 2.7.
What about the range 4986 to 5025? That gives 4.6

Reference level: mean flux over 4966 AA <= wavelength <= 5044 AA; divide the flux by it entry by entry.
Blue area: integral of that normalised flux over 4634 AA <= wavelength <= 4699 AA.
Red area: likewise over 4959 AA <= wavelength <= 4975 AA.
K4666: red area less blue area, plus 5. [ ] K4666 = -47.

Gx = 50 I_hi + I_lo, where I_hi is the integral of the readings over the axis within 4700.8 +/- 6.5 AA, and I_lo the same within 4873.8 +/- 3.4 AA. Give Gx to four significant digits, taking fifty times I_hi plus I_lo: 1288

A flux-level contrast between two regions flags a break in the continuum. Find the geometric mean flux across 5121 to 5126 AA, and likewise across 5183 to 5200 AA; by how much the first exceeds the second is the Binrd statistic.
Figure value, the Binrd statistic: 2.0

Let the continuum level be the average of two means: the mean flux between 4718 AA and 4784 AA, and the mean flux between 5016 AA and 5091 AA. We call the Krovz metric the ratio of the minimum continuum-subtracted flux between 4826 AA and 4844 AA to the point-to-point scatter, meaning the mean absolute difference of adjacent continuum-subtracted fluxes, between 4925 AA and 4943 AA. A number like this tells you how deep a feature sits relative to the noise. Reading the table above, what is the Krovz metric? -15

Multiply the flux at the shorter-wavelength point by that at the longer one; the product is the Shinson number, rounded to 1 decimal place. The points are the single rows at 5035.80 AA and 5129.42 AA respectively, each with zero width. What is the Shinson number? 15.7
